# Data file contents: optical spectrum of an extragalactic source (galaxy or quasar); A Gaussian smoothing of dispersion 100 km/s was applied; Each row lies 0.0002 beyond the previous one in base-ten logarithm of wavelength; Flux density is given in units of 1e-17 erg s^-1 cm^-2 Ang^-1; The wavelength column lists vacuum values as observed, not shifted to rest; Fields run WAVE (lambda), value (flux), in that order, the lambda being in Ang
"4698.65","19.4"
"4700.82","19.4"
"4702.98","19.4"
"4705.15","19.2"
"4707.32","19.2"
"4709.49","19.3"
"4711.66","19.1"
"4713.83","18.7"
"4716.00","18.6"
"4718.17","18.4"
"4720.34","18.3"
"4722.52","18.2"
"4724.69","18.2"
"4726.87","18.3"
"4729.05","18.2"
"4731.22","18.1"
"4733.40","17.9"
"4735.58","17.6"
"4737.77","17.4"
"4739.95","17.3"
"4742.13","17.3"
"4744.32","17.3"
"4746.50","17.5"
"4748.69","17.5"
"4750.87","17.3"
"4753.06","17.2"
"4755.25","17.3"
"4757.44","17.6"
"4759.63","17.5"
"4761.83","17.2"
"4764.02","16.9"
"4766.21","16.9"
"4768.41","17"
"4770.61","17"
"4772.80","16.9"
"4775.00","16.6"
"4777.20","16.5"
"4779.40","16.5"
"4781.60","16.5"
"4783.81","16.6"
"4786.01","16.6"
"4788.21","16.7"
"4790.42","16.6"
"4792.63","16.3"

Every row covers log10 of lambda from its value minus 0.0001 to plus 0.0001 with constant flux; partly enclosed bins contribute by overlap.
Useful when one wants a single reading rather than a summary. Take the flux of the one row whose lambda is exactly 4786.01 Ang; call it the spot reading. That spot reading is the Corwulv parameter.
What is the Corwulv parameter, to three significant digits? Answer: 16.6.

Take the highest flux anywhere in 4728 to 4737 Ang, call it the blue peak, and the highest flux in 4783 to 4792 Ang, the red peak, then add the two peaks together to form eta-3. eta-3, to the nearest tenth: 34.9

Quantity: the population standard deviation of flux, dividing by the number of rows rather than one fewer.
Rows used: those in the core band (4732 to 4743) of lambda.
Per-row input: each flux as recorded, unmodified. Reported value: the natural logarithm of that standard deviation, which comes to -1.5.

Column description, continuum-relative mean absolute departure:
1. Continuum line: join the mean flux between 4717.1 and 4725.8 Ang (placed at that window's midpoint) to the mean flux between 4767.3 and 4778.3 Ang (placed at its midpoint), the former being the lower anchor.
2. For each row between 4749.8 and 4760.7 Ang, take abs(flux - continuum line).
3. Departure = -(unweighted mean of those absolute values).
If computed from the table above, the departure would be -0.196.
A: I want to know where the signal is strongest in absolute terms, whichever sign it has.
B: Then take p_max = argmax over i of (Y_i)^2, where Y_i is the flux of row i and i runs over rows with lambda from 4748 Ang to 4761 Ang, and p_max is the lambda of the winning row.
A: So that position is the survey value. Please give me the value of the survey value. 4757.44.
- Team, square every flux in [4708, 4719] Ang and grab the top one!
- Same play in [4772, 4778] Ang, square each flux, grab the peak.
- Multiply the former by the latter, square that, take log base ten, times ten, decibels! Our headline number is 101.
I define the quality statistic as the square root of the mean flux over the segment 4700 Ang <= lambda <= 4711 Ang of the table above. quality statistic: 4.39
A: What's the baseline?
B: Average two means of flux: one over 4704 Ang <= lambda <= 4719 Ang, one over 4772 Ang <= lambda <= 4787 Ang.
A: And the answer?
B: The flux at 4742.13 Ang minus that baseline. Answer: -0.5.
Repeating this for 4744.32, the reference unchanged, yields -0.5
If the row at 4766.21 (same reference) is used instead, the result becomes -0.9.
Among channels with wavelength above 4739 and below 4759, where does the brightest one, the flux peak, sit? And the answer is 4757.44 Ang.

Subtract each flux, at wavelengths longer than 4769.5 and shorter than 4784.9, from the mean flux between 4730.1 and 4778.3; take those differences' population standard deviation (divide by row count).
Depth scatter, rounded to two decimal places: 0.19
